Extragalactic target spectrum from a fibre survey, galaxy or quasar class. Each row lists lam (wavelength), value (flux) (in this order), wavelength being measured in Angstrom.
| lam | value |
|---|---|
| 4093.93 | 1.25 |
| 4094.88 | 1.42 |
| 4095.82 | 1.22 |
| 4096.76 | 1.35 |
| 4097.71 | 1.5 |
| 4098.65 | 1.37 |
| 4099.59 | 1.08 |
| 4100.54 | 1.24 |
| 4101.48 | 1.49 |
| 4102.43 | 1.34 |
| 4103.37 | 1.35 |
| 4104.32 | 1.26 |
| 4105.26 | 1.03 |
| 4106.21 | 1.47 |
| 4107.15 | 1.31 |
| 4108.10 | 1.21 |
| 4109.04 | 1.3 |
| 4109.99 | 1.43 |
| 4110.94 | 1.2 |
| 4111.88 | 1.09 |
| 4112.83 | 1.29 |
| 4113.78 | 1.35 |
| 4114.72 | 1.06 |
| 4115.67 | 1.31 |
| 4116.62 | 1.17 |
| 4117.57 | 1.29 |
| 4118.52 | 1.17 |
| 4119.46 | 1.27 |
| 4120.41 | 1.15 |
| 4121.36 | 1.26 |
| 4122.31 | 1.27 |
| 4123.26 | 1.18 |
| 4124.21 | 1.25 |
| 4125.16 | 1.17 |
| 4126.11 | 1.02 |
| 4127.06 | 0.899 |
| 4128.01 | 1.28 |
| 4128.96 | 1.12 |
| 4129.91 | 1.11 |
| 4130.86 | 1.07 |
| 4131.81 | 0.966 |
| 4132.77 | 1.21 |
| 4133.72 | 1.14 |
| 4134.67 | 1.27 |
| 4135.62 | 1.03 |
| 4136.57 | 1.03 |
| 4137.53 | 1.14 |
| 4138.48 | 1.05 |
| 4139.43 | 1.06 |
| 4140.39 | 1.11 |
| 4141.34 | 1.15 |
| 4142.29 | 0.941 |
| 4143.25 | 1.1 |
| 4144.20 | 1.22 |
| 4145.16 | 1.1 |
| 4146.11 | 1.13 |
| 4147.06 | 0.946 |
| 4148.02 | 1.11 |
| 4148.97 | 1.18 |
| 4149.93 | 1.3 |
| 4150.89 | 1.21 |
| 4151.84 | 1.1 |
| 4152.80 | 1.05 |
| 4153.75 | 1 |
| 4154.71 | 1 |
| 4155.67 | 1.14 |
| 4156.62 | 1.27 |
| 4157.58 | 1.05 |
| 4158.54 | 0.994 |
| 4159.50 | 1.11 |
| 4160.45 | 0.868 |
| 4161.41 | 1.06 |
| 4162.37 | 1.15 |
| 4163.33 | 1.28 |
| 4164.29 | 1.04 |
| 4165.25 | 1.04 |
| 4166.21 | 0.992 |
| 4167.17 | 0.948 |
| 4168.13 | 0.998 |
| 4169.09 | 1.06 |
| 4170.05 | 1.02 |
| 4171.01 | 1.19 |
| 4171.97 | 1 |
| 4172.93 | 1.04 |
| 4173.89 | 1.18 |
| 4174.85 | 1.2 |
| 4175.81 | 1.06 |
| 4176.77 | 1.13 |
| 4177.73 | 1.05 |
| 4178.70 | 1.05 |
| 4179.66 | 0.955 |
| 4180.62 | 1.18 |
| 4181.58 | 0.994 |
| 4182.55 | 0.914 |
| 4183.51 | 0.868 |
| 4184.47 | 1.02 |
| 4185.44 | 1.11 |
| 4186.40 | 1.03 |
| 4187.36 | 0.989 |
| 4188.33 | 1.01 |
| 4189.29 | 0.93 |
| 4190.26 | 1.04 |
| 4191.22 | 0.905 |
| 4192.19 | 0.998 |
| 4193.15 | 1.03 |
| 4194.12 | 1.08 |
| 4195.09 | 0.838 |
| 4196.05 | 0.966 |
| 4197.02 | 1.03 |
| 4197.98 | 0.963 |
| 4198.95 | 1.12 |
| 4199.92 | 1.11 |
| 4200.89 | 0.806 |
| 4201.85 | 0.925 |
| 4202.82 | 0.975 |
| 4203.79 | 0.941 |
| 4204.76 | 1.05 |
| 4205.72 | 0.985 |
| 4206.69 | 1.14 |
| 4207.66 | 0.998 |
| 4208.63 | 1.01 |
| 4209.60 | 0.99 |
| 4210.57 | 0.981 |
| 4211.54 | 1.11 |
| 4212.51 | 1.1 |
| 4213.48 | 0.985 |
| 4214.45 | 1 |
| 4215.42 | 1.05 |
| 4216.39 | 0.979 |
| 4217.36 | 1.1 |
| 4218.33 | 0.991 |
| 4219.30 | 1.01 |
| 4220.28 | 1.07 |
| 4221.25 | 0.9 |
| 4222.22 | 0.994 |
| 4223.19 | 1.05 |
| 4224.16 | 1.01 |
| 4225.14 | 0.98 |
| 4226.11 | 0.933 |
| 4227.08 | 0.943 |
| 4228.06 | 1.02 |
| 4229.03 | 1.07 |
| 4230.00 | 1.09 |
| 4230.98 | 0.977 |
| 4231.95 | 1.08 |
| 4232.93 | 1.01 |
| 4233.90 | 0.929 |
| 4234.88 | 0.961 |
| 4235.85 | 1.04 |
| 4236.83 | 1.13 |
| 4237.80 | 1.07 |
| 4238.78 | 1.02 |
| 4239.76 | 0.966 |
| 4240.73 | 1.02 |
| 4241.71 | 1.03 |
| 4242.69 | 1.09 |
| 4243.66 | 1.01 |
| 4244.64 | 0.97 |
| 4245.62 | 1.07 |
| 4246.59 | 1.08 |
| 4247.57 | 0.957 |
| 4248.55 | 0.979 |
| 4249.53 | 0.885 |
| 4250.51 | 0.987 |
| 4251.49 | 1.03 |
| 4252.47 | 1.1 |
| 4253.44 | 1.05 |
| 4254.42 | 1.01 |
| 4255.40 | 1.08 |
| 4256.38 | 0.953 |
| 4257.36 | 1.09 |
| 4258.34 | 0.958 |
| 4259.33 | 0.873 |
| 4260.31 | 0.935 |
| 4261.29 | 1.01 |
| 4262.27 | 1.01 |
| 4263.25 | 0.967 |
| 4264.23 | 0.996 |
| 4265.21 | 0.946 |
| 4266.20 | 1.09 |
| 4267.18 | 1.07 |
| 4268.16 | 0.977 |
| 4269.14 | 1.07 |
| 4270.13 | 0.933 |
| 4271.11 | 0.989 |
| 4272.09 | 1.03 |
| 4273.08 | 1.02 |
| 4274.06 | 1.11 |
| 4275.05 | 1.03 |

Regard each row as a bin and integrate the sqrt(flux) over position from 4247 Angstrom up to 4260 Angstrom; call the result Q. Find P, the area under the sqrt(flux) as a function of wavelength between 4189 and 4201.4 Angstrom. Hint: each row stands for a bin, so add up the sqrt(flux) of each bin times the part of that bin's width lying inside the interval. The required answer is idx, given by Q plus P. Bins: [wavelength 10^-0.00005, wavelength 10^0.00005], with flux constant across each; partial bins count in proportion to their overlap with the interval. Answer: 25.3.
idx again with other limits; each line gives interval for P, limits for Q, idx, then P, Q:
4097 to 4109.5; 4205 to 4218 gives 27.5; 14.3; 13.2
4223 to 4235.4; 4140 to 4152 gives 25.1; 12.4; 12.7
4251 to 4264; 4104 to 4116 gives 26.5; 13.0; 13.4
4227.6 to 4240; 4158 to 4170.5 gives 25.3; 12.6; 12.7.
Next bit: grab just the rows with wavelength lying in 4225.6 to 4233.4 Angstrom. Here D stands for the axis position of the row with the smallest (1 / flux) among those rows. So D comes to 4230.00 Angstrom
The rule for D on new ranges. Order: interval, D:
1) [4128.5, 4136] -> 4134.67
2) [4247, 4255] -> 4252.47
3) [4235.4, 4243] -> 4236.83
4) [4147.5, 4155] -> 4149.93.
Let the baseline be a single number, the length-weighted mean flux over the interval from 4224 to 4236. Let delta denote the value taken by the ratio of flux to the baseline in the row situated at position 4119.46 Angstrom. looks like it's 1.27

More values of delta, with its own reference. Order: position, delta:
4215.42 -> 1.05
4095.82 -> 1.22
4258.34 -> 0.96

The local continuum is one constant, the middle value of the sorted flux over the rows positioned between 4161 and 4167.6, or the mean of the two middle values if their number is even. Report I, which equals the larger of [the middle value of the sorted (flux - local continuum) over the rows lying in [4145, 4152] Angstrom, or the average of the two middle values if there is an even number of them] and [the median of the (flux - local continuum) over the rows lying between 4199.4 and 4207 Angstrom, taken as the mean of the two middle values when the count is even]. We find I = 0.08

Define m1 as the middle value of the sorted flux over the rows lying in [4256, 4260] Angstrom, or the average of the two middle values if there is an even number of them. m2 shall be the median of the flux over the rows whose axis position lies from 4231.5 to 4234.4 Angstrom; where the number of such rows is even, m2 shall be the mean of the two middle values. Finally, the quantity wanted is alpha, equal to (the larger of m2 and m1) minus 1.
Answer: 0.01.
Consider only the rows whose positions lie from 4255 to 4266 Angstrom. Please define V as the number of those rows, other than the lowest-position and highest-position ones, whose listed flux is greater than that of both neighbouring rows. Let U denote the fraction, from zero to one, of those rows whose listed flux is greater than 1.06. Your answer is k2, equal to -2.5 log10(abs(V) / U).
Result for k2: -2.6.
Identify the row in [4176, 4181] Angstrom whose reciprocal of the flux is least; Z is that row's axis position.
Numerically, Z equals 4180.62 Angstrom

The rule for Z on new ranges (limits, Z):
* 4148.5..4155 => 4149.93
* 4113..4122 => 4113.78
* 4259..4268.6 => 4266.20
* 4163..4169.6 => 4163.33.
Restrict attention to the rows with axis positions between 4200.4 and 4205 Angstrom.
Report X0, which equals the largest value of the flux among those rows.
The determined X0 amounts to 1.05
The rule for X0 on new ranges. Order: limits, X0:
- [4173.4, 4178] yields 1.2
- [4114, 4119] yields 1.31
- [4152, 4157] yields 1.27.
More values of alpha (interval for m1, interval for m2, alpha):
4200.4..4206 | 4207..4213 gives 0.00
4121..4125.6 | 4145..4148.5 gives 0.25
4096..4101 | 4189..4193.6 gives 0.35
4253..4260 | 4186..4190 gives 0.01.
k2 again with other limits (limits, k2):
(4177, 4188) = -2.6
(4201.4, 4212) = -3.4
